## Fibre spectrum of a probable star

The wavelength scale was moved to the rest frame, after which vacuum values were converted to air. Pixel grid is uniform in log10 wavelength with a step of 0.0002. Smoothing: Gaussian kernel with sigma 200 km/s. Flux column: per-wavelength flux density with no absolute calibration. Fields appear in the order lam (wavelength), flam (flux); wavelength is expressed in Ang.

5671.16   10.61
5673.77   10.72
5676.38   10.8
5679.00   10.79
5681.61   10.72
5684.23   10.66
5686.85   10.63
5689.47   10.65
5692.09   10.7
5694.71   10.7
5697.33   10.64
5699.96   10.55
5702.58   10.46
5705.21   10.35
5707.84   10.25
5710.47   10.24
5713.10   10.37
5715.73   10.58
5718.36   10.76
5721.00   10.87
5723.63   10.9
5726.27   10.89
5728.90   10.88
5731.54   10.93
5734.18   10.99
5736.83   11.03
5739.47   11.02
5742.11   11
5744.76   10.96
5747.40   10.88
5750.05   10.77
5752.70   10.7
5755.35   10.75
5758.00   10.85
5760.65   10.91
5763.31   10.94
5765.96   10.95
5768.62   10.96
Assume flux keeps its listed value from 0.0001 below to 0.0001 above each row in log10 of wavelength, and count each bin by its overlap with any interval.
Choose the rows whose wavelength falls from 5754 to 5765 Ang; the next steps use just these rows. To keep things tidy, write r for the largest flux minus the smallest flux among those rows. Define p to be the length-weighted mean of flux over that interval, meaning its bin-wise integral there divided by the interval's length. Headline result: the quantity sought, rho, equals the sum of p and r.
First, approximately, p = 10.9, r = 0.19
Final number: 11.1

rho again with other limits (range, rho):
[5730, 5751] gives 11.2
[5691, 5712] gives 10.9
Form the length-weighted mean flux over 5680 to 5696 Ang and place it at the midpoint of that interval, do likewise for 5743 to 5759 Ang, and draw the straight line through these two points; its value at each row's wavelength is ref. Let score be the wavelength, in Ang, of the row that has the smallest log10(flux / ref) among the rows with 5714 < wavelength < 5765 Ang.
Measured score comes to 5715.73 Ang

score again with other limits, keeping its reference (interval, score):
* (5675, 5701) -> 5699.96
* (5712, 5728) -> 5713.10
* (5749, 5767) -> 5752.70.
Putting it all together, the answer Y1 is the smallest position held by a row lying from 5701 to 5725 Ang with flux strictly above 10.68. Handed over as 5718.36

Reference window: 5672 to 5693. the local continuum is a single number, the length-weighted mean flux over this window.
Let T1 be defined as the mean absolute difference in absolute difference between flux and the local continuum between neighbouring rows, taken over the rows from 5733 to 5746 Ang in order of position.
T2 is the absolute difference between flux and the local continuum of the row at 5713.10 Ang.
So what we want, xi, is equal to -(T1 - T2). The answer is 0.31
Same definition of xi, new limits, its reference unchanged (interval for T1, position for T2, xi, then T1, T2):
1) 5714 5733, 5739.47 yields 0.26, 0.05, 0.31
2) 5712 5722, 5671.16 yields -0.03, 0.13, 0.10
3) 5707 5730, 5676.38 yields 0.02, 0.07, 0.09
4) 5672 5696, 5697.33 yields 0.03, 0.04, 0.07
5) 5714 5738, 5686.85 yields 0.03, 0.05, 0.08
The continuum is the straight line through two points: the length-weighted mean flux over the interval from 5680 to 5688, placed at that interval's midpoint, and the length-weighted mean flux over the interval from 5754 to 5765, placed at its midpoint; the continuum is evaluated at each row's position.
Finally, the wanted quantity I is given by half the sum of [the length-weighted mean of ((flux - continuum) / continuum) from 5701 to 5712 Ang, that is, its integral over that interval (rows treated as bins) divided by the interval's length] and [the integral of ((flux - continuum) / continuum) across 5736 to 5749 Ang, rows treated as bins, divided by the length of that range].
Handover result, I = -0.012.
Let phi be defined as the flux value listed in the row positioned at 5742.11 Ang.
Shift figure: 11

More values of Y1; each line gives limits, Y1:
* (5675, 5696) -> 5676.38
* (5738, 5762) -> 5739.47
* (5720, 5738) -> 5721.00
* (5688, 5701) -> 5692.09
